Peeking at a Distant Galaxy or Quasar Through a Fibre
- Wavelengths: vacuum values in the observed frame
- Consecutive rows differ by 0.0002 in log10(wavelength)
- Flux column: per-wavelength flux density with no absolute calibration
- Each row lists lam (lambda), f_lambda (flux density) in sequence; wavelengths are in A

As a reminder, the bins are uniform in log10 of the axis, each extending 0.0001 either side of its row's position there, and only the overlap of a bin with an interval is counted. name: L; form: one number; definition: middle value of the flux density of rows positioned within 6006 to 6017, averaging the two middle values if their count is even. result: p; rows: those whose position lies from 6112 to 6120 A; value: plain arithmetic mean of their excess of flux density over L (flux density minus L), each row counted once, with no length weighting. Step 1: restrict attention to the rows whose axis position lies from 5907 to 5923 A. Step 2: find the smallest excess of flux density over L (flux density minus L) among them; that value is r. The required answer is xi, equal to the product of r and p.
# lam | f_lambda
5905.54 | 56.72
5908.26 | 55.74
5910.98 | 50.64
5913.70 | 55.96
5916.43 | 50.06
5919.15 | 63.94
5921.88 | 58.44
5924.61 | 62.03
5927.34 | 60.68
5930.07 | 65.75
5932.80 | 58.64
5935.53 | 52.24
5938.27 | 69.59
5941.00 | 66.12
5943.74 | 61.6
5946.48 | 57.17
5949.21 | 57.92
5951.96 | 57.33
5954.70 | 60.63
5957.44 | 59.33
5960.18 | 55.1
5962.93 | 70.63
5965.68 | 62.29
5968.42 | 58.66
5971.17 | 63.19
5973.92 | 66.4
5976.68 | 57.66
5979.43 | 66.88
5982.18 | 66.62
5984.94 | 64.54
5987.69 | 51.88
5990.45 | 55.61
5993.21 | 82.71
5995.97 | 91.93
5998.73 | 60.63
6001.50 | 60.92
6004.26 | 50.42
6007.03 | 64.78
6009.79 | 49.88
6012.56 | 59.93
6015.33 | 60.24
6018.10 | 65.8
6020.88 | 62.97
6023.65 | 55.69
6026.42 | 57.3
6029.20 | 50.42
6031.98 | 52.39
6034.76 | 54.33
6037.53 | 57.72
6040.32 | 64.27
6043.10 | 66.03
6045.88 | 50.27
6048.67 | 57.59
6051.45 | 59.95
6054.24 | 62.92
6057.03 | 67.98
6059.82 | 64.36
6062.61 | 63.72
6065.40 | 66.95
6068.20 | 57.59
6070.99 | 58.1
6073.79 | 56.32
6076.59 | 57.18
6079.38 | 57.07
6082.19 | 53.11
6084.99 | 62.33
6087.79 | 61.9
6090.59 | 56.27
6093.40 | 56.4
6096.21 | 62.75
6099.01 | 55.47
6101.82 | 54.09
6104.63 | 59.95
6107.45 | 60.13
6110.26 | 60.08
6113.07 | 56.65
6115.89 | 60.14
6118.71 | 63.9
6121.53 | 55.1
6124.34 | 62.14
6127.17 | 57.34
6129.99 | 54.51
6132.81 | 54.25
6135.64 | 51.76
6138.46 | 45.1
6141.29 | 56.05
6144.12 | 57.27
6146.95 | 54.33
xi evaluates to -1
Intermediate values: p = 0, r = -10.0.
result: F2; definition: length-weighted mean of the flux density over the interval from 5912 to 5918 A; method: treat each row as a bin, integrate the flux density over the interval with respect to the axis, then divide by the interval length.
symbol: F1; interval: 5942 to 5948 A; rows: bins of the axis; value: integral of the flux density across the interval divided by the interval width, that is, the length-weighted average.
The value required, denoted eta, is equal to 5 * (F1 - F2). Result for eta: 33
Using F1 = 59.8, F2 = 53.3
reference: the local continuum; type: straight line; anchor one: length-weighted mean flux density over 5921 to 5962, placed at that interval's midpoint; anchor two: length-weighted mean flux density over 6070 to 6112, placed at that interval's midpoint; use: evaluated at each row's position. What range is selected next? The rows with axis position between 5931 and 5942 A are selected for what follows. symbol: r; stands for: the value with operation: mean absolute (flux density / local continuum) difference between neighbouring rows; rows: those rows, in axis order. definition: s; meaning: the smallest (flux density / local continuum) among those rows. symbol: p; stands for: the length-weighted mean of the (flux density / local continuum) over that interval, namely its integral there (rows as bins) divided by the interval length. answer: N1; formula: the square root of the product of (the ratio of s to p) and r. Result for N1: 0.356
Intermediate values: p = 1.02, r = 0.15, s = 0.87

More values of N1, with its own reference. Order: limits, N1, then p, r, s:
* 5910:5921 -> 0.353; 0.91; 0.14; 0.83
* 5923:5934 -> 0.266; 1.02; 0.07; 0.97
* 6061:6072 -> 0.264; 1.06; 0.07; 0.99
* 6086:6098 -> 0.257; 1.02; 0.07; 0.97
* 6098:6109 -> 0.201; 0.99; 0.04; 0.93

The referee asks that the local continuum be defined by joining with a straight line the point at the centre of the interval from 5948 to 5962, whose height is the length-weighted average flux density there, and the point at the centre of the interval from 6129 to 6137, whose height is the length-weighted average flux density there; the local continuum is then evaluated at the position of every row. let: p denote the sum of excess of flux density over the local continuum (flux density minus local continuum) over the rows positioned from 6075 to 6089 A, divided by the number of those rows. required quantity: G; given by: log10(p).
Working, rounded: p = 3.4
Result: 0.54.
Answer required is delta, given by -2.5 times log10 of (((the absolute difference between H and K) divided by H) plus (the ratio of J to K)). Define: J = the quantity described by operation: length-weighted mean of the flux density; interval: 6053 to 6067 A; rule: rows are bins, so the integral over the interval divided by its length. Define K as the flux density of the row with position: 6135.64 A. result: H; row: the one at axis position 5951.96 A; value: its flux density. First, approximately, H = 57.33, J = 65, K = 51.76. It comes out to -0.33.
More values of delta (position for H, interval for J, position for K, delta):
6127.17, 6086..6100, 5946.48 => -0.03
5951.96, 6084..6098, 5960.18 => -0.13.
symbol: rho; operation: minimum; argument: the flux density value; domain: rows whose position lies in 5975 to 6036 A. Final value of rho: 49.88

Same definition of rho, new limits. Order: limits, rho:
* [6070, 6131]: 53.11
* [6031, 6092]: 50.27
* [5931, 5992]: 51.88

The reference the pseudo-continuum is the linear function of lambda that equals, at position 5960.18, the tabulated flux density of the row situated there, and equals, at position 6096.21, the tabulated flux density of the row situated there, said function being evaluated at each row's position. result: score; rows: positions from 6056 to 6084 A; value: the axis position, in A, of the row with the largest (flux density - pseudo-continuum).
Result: 6057.03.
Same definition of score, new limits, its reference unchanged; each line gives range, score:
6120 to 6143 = 6124.34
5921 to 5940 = 5938.27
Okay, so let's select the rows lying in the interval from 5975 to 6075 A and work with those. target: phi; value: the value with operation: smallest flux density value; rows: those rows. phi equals 49.88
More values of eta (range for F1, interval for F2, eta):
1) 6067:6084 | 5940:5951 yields -18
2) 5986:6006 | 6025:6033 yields 57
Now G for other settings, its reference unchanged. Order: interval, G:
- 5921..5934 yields 0.28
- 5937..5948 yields 0.68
